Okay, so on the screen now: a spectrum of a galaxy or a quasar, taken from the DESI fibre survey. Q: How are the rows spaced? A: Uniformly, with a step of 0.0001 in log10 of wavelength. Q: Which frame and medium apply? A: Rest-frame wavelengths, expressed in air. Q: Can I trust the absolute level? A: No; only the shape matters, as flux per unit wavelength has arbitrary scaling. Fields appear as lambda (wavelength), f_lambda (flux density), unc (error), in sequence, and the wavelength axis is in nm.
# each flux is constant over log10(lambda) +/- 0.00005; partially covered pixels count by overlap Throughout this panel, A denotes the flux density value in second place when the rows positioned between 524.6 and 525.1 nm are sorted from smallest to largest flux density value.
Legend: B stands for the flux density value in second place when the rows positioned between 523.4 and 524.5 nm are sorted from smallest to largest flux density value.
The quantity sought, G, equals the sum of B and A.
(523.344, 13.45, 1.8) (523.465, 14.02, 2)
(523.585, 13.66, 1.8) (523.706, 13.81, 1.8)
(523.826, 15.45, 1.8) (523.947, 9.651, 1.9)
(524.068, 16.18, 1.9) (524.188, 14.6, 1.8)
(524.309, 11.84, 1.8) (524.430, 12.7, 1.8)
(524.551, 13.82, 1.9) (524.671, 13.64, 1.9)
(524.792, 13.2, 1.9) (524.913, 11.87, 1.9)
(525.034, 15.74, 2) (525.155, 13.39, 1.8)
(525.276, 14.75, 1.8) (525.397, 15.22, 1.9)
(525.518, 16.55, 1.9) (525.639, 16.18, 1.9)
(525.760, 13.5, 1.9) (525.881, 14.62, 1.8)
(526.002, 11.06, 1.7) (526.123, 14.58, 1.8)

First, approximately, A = 13.2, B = 11.84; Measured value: 25.0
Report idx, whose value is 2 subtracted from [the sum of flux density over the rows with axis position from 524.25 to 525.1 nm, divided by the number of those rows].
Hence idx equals 11.3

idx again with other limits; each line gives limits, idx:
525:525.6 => 13.1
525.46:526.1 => 12.4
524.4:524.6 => 11.3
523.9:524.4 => 11.1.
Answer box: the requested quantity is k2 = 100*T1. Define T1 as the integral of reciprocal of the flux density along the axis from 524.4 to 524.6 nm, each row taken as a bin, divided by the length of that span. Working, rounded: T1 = 0.075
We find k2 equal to 7.52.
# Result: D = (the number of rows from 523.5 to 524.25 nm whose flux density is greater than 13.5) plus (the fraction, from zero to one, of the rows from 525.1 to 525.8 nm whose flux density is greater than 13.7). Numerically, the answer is 5.7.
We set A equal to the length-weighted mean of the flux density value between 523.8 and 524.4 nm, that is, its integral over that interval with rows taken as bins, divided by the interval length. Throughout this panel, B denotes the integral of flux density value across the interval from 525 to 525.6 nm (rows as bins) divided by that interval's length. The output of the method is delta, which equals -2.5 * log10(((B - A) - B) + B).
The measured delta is -0.6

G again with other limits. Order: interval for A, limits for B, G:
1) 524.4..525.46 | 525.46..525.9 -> 27.3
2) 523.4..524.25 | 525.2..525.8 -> 28.4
